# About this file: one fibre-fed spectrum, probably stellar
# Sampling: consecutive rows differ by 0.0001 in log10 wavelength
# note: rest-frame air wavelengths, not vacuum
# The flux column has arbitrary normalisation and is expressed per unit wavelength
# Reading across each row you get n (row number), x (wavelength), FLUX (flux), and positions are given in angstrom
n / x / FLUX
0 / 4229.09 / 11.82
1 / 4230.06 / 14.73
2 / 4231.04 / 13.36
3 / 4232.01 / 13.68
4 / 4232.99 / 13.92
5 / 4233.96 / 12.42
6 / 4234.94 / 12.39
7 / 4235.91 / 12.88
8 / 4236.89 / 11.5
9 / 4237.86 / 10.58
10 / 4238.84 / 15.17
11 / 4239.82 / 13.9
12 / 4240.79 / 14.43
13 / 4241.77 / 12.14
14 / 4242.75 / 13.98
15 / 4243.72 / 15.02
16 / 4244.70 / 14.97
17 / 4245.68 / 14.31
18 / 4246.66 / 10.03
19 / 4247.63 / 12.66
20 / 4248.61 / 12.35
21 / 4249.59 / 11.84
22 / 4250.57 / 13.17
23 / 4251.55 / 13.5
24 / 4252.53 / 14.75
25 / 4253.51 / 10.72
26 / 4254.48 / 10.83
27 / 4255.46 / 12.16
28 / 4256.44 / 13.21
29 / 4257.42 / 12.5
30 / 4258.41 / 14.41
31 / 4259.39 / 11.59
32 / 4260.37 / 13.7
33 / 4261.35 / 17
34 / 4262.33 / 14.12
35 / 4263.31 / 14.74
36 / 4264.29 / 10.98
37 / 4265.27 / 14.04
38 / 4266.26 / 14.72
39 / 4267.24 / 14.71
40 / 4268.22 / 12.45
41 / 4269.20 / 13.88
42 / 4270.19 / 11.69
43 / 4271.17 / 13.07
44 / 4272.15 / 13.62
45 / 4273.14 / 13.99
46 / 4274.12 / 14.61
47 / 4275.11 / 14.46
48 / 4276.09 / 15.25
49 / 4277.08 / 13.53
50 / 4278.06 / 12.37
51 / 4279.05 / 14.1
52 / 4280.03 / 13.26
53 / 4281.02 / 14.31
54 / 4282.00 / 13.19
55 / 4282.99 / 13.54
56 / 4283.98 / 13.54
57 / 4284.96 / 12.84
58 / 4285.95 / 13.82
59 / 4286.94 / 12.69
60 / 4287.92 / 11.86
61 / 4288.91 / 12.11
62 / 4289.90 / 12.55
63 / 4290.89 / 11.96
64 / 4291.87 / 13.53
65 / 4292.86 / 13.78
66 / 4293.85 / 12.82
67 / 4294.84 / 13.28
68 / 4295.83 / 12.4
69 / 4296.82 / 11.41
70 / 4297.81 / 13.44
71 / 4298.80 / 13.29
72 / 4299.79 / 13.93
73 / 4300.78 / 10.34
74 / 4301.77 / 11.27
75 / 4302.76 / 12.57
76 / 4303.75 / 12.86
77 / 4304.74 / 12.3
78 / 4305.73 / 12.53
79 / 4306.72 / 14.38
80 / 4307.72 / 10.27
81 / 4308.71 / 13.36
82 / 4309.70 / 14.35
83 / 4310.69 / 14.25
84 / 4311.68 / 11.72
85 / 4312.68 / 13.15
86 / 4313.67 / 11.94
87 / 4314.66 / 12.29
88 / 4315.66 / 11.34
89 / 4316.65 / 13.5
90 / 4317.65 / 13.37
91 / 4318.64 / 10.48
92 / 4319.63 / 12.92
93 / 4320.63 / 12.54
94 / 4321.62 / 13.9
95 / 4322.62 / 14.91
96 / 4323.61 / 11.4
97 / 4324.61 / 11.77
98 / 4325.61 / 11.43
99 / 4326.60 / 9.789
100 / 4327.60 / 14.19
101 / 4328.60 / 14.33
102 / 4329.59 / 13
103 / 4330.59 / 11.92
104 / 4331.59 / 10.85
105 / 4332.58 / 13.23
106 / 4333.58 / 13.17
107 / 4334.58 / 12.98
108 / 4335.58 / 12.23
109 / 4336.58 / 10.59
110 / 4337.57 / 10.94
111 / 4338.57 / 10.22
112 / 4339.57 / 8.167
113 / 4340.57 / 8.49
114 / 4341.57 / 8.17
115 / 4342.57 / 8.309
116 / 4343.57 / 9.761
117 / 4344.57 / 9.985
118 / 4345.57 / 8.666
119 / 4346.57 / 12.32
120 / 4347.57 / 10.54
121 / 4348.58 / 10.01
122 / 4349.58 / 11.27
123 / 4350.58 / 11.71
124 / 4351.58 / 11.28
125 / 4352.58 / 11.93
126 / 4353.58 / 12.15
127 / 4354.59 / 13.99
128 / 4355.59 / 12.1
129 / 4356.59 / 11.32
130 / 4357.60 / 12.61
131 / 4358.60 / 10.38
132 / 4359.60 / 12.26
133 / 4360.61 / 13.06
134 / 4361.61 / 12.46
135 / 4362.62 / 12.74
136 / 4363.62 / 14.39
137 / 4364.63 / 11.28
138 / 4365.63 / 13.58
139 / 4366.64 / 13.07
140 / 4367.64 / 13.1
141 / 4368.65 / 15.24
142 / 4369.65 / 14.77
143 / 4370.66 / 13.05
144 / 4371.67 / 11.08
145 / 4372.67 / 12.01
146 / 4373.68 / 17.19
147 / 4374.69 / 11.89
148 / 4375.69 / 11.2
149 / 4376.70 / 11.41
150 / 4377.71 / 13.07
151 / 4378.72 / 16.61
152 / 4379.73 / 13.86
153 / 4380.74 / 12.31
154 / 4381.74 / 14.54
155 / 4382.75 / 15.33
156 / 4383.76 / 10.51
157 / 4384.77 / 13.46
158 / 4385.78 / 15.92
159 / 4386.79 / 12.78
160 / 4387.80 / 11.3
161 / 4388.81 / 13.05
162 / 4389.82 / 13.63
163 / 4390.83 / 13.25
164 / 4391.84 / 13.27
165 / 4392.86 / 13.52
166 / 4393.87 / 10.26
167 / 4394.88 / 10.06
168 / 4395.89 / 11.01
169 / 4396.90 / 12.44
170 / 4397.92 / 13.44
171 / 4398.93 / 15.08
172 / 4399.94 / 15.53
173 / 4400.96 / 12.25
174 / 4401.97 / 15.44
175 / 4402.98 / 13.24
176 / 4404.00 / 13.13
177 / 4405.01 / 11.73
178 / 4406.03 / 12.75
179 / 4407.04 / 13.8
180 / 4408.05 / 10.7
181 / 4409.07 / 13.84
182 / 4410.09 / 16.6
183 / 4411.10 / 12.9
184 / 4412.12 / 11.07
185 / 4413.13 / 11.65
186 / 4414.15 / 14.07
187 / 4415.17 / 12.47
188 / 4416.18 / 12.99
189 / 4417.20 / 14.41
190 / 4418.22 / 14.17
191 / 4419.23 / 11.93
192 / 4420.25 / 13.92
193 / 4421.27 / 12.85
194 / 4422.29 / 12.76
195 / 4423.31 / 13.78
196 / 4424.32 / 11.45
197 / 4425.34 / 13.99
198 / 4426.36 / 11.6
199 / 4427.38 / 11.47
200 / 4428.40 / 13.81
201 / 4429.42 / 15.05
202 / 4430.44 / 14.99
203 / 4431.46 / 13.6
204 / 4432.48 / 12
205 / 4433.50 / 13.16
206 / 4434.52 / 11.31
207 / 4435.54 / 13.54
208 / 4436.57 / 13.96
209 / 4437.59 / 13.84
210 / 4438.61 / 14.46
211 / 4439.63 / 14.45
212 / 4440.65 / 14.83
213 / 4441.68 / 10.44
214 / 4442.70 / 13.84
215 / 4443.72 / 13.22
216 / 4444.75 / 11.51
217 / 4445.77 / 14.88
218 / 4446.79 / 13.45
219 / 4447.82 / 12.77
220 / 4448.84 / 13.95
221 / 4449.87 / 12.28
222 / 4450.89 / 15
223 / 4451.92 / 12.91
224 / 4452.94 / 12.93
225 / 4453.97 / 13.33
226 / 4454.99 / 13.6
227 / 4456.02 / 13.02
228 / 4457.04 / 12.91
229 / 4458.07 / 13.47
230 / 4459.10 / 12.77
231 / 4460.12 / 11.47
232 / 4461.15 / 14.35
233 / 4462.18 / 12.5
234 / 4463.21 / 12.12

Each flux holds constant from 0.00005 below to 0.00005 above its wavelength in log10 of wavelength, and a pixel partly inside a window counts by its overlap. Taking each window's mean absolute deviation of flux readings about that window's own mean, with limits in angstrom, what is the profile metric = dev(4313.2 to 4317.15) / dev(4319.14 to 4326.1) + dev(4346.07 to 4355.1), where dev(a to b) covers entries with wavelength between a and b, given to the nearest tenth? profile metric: 1.4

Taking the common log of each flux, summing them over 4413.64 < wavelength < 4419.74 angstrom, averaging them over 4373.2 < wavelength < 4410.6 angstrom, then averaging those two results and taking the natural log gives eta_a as 1.4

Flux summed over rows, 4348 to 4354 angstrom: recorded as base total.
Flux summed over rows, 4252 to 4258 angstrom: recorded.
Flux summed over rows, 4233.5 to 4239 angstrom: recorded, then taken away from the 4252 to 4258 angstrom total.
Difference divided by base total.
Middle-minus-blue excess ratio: -0.01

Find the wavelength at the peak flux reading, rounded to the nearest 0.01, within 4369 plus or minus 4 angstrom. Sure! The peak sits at 4368.65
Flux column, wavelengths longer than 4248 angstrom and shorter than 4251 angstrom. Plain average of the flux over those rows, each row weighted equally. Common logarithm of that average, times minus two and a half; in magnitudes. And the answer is -2.74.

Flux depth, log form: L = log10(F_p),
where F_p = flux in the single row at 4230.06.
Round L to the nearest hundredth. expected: 1.17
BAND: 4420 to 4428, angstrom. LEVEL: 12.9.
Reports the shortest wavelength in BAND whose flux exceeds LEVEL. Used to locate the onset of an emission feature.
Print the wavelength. 4420.25 angstrom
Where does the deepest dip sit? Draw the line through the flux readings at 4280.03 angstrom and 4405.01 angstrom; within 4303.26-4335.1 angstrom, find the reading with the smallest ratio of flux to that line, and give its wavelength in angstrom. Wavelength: 4326.60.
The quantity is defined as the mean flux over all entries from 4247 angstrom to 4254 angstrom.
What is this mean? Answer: 12.7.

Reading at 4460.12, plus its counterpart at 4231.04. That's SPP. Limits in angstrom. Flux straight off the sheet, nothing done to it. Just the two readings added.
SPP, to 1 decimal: 24.8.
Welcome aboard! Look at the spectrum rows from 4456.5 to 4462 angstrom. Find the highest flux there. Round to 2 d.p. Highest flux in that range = 14.35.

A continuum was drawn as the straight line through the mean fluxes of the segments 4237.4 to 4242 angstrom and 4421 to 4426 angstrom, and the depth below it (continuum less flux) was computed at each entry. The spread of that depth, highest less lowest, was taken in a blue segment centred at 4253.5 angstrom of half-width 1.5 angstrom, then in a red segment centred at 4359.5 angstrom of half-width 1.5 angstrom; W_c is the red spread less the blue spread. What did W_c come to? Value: -1.3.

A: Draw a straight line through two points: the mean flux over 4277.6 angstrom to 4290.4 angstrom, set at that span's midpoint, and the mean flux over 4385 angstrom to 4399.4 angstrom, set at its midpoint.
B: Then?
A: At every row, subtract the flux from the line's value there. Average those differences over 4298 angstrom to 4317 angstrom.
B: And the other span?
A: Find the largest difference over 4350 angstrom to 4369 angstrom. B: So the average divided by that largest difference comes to 0.16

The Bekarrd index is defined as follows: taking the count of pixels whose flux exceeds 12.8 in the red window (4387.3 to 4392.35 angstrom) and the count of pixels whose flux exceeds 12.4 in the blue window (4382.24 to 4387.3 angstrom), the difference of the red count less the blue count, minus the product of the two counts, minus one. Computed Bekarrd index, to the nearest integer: -17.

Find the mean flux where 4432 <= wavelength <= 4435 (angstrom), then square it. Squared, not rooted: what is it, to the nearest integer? 148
